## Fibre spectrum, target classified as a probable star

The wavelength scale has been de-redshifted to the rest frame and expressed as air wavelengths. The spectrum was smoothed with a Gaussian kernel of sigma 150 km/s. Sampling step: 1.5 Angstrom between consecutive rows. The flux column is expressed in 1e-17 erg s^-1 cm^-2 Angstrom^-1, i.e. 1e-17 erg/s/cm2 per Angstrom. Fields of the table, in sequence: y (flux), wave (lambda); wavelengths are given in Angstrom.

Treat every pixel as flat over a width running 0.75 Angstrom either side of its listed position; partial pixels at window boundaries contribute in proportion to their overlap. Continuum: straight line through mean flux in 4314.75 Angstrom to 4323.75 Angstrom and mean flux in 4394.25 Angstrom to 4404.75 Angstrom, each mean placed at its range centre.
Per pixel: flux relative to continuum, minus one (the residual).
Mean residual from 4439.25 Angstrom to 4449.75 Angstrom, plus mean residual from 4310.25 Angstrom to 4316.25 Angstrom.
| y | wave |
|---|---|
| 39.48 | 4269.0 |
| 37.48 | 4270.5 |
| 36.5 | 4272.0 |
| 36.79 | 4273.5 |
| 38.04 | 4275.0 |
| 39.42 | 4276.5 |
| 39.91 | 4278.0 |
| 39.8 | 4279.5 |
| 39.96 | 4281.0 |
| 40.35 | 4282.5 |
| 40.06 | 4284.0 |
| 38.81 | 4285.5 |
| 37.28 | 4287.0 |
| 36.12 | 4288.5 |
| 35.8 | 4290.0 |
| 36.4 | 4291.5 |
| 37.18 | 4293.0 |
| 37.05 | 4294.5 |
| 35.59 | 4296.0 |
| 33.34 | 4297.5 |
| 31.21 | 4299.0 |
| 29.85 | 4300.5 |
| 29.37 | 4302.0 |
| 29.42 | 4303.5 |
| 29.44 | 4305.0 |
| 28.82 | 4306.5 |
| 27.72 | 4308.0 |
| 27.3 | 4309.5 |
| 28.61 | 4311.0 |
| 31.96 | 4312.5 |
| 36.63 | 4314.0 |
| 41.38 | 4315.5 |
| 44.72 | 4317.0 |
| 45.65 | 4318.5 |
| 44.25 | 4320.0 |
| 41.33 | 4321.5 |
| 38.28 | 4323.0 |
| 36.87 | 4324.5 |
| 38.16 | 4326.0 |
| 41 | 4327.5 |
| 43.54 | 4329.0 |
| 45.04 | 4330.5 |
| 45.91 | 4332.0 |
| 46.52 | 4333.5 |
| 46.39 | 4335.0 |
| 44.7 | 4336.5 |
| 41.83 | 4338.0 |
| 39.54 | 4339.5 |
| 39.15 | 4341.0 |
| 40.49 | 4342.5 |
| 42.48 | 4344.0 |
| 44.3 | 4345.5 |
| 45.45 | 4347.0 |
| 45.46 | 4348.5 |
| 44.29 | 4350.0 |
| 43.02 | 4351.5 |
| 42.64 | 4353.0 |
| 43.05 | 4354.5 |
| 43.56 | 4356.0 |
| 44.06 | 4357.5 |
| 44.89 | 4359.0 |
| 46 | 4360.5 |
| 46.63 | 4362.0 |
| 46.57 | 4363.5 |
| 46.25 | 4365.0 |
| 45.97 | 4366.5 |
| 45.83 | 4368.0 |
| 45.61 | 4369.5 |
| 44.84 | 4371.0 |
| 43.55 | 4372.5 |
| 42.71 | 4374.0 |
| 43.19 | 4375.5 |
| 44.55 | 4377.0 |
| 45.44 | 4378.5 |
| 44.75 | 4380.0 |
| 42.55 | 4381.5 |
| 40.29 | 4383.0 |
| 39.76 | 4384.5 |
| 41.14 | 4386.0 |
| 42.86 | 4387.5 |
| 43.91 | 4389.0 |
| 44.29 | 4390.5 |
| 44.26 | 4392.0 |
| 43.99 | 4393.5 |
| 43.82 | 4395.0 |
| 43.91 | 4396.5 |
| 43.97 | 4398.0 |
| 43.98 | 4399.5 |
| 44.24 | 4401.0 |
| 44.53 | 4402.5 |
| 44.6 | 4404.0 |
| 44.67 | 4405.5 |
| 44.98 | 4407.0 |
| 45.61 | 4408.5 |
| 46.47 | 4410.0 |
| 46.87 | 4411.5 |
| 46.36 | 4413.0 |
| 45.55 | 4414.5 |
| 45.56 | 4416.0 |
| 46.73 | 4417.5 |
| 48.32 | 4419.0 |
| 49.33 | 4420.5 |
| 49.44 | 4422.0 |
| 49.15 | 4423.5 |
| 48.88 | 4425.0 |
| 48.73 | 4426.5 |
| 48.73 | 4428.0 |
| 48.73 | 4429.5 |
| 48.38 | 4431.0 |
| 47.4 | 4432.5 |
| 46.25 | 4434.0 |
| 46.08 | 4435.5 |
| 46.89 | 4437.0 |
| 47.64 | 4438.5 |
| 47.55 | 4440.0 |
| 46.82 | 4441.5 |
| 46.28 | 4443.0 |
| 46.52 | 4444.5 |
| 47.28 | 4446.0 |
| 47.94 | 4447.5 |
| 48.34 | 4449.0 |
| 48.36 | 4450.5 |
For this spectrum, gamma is -0.14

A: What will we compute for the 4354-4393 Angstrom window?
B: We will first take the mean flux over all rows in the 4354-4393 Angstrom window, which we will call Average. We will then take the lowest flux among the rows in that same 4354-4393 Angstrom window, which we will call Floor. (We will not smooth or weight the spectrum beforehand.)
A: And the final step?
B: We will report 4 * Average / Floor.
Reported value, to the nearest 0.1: 4.4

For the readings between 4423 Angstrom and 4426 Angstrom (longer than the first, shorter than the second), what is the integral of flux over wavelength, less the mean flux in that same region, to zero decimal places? 98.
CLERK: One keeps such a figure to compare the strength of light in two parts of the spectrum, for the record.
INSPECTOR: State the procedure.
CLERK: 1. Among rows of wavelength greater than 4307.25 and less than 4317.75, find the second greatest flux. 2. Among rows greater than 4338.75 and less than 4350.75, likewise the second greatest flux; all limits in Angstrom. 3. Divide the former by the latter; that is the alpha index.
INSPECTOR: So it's 0.91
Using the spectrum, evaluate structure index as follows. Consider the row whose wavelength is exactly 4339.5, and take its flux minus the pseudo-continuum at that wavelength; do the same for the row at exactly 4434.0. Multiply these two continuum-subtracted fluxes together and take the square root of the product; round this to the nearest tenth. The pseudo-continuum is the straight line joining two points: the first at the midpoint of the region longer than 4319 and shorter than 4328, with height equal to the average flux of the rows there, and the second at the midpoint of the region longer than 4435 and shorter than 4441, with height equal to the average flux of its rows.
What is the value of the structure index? 0.9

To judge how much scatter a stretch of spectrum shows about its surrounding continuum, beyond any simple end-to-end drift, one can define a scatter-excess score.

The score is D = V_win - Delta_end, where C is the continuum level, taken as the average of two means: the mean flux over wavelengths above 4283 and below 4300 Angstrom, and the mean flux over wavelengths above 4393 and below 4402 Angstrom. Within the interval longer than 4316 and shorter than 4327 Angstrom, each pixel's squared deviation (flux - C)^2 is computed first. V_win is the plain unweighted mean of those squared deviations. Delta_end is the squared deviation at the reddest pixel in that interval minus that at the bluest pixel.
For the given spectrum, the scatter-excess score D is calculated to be 30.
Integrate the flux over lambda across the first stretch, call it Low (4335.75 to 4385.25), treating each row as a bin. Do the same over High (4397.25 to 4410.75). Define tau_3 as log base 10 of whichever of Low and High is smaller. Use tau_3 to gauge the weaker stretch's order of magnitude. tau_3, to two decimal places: 2.78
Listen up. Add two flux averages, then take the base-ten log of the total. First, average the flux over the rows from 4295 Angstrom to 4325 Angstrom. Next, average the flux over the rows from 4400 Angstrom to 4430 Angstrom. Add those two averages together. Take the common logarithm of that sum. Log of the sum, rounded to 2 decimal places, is 1.91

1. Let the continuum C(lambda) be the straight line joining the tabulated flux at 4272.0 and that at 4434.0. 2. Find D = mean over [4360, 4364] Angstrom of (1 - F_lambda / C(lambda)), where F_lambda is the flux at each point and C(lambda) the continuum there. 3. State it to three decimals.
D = -0.107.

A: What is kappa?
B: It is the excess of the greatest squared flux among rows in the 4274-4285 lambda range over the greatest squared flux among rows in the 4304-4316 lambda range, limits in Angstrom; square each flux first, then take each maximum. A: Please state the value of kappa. -84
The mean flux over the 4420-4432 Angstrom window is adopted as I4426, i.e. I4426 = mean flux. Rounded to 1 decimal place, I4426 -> 48.9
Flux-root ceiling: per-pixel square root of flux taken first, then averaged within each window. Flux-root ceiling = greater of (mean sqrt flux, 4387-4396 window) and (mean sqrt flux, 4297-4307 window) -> 6.6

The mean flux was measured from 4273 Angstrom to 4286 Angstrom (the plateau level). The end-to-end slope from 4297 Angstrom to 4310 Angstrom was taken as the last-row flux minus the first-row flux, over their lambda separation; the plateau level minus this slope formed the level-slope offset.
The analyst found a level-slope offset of 40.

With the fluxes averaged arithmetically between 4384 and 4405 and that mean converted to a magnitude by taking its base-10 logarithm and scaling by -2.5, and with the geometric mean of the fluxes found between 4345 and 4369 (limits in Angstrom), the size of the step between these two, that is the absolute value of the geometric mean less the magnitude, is 49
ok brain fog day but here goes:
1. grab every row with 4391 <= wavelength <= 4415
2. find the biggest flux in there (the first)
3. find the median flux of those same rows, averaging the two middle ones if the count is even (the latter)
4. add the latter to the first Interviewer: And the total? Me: 91.4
